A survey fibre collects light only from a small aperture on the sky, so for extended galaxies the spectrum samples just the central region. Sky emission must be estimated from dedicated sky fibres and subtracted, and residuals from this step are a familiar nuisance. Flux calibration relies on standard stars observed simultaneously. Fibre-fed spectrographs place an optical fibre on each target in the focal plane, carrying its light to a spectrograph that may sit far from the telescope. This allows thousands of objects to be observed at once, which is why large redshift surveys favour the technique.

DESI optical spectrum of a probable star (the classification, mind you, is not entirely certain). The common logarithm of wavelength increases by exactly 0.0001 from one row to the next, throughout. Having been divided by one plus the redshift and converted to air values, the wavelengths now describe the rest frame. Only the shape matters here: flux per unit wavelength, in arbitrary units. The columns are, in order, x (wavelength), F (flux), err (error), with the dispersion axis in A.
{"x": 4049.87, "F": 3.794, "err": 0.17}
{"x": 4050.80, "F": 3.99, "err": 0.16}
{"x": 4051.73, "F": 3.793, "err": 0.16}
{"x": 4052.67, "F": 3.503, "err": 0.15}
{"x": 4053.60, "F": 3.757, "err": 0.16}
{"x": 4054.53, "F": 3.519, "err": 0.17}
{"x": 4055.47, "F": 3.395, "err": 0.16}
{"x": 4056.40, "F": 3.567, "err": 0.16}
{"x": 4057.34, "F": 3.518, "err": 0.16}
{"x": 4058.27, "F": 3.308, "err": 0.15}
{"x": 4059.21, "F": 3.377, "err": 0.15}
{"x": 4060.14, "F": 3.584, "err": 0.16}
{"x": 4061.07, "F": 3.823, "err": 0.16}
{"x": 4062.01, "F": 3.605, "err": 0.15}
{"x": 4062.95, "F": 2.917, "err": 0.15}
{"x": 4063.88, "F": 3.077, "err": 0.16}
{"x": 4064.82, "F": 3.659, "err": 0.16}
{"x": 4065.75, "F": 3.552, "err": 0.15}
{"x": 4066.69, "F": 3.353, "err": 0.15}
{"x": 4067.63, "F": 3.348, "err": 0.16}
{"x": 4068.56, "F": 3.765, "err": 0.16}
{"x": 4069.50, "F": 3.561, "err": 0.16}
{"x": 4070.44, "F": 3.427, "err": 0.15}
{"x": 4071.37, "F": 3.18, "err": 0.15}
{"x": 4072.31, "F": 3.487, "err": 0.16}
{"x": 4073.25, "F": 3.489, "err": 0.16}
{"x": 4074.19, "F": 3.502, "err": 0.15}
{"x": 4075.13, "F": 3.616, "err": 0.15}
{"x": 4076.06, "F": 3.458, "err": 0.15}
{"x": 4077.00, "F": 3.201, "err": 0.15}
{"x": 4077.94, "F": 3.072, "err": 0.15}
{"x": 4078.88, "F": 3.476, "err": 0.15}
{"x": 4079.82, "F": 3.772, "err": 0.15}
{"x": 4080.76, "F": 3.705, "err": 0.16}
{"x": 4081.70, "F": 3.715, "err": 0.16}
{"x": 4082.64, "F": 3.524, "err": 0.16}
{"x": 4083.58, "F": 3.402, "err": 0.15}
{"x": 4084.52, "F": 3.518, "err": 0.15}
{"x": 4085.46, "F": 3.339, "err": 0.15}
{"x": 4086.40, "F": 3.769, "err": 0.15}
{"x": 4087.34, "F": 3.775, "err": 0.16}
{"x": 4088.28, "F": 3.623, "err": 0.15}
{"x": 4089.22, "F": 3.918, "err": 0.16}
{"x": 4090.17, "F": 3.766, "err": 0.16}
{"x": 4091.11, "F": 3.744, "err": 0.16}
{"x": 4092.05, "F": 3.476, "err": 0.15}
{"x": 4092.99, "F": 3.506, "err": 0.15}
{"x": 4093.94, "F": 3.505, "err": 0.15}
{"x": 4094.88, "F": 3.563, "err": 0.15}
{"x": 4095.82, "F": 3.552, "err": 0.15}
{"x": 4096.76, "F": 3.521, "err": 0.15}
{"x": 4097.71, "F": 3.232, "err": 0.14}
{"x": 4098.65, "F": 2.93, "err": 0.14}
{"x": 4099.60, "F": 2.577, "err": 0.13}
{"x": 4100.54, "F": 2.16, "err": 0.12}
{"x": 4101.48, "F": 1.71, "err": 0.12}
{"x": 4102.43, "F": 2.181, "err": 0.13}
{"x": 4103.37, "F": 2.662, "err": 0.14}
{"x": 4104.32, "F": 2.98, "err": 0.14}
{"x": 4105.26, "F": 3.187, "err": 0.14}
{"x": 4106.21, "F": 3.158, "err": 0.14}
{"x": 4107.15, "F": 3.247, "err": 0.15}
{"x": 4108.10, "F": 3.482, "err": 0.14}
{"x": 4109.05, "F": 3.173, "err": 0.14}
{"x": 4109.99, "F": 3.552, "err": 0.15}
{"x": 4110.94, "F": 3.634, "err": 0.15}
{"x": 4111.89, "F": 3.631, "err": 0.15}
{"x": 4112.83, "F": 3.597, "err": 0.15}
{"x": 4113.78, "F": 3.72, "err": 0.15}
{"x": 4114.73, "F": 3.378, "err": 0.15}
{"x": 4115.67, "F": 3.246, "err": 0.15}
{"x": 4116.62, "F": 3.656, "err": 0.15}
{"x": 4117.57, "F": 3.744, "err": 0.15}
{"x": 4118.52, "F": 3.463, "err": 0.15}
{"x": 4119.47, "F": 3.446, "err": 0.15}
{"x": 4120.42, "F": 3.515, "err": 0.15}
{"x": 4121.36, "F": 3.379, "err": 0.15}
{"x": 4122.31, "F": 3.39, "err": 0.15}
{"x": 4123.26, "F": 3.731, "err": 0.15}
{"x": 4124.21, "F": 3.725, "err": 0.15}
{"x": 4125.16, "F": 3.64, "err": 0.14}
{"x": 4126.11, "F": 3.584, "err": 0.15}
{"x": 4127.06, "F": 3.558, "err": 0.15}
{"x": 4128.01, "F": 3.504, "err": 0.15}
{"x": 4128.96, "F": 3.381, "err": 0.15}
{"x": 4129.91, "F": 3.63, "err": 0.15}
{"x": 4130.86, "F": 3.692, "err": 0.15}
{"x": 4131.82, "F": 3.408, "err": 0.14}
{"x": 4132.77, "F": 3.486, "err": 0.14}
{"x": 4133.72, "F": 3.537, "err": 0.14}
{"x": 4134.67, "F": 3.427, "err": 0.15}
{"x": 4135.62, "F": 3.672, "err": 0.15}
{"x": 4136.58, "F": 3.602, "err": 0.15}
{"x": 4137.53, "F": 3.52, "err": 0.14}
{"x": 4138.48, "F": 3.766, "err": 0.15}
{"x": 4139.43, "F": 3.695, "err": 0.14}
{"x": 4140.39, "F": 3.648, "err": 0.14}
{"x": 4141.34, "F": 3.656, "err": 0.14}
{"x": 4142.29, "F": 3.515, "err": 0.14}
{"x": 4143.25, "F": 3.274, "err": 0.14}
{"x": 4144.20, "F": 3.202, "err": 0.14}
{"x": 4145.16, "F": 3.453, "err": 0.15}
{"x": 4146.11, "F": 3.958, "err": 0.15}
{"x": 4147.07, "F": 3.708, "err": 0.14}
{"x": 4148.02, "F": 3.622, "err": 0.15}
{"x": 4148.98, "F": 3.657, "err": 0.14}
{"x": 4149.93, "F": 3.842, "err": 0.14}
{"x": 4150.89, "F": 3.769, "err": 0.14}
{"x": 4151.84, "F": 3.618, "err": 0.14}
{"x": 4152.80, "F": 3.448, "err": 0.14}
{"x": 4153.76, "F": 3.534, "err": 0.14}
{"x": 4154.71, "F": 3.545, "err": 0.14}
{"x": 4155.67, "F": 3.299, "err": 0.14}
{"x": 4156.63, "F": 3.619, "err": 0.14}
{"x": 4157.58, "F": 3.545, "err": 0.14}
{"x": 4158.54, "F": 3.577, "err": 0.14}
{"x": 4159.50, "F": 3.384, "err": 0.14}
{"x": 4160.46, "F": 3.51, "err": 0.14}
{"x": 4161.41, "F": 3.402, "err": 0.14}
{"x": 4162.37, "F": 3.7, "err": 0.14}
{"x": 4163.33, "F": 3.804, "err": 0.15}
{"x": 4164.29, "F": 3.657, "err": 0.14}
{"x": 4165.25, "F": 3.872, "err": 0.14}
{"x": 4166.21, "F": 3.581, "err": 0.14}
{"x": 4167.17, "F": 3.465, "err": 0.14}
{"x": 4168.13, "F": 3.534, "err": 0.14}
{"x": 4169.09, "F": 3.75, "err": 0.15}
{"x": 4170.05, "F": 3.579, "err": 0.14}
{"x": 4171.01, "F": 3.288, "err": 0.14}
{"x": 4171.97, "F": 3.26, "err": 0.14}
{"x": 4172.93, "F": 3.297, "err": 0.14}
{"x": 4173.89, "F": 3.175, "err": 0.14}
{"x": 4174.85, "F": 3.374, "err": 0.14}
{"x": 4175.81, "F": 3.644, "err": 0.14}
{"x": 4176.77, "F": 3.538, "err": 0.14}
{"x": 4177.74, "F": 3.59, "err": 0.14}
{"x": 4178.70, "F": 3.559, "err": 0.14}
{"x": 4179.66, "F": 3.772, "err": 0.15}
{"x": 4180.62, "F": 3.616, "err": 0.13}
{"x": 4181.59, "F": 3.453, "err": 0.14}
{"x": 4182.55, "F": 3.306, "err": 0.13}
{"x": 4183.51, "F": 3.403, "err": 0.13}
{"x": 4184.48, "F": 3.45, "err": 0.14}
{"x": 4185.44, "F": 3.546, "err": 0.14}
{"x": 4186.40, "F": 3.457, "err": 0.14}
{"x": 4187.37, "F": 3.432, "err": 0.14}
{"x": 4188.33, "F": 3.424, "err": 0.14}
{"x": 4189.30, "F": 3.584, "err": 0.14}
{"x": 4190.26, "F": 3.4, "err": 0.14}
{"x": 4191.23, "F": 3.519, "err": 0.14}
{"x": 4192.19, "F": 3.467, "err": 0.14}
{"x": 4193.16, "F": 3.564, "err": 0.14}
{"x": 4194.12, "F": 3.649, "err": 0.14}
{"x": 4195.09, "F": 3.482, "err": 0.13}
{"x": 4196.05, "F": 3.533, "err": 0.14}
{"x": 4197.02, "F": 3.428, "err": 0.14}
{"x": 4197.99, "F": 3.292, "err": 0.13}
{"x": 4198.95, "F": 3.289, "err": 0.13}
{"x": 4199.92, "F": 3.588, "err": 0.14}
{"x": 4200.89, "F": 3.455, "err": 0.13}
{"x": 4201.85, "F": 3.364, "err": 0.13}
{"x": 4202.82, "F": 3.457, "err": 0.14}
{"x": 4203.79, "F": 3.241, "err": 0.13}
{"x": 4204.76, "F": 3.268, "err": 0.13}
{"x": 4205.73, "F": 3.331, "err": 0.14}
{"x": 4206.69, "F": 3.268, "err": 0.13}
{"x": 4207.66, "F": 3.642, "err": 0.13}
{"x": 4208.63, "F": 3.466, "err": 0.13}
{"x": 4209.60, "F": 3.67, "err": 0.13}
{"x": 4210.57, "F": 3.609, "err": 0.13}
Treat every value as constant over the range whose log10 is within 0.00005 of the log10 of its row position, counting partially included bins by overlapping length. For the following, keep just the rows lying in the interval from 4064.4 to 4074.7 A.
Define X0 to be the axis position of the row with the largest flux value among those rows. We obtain 4068.56 A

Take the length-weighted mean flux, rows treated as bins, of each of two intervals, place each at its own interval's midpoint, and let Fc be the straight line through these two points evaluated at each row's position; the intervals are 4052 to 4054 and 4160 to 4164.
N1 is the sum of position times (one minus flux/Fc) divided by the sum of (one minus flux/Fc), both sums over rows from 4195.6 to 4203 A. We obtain 4199.5 A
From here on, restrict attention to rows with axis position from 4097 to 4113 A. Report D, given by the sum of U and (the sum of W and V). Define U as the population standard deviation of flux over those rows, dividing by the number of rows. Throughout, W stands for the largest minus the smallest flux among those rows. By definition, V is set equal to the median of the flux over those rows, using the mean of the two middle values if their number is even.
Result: 5.65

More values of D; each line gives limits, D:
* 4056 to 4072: 4.65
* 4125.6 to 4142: 4.08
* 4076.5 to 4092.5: 4.69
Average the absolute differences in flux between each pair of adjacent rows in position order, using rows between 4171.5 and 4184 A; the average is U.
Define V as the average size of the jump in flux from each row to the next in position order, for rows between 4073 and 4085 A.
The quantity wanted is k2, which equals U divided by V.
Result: 0.85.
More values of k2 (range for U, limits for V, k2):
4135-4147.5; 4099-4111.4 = 0.57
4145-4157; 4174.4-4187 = 1.44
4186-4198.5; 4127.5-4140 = 0.71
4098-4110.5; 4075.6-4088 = 1.69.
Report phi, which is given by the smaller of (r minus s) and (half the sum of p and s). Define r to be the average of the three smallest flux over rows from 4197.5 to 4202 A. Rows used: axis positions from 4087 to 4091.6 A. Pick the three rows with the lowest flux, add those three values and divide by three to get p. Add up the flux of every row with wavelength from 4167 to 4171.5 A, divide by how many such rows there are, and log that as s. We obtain -0.21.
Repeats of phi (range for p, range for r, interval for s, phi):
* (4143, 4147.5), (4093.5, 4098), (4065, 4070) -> -0.10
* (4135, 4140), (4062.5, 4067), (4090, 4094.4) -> -0.48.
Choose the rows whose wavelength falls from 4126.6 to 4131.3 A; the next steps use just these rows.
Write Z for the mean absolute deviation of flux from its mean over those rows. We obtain 0.09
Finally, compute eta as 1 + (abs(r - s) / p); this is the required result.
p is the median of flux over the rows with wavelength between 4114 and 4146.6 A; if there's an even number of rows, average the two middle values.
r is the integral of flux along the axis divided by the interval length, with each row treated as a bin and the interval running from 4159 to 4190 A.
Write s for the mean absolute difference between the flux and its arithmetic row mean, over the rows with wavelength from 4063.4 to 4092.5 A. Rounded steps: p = 3.53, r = 3.51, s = 0.17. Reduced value 1.95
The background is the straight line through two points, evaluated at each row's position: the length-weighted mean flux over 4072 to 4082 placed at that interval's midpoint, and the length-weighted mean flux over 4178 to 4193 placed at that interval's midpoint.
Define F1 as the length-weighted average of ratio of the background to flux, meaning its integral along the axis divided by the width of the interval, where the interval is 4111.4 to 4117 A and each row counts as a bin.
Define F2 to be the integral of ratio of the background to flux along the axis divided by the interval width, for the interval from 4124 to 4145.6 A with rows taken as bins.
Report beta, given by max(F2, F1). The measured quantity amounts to 0.99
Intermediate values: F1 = 0.99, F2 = 0.99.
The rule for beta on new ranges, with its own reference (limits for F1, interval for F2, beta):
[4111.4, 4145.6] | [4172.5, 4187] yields 1.01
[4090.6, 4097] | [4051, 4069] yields 1.00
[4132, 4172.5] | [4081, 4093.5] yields 0.98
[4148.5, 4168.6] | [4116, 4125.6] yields 0.98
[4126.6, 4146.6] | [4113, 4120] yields 0.99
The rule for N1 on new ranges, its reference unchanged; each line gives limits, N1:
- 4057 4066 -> 4061.8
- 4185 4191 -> 4188.1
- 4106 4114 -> 4107.3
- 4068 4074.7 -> 4072.2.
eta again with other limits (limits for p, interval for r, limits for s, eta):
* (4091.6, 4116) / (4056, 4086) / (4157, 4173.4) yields 2.00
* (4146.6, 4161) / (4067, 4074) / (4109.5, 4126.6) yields 1.93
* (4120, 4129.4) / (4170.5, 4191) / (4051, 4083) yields 1.93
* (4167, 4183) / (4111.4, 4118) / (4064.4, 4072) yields 1.97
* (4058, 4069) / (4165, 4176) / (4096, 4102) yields 1.85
